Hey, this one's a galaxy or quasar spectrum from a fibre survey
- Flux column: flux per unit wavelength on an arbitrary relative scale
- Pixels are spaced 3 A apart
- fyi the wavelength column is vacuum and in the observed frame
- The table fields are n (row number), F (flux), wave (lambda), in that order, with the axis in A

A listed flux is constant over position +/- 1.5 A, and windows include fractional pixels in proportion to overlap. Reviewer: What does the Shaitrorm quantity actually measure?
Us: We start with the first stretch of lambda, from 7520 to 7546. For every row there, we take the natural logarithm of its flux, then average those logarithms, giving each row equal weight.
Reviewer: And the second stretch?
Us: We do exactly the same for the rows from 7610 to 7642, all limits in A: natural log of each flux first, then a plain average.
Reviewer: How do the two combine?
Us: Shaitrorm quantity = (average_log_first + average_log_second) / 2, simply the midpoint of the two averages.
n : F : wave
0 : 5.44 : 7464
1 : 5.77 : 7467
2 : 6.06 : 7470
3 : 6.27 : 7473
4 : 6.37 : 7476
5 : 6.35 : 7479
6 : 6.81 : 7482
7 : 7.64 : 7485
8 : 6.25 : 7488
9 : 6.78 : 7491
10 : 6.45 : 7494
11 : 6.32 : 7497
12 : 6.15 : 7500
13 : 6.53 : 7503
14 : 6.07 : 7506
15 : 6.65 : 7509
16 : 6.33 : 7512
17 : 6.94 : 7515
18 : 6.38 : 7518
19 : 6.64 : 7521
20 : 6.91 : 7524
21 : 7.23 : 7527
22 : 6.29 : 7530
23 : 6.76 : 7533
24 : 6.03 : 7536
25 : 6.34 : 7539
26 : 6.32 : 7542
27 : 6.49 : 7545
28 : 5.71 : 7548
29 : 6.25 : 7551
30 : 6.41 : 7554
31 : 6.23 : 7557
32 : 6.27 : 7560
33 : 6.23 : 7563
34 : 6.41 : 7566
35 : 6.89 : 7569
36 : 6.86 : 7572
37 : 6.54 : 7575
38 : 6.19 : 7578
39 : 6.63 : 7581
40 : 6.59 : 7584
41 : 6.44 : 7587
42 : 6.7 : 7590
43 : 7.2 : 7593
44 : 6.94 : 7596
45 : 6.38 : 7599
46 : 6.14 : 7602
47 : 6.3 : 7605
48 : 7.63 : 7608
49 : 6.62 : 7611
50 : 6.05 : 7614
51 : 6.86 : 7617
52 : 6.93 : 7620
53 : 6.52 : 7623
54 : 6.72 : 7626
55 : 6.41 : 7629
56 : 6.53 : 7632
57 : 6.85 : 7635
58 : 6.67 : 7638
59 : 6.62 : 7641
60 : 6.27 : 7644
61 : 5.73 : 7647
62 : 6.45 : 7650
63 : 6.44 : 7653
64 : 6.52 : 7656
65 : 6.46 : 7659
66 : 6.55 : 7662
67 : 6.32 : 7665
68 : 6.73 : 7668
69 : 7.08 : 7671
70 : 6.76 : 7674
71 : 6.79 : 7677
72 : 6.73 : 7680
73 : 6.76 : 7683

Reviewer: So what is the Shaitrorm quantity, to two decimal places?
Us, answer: 1.88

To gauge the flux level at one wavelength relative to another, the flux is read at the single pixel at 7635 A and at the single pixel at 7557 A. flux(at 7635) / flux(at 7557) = 1.10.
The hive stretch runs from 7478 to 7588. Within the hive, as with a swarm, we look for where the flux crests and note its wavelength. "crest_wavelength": 7485 A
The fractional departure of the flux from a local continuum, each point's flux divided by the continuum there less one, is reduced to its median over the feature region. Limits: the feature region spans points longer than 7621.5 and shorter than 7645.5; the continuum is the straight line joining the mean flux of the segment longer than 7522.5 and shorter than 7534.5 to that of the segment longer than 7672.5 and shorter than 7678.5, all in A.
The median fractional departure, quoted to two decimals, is -0.03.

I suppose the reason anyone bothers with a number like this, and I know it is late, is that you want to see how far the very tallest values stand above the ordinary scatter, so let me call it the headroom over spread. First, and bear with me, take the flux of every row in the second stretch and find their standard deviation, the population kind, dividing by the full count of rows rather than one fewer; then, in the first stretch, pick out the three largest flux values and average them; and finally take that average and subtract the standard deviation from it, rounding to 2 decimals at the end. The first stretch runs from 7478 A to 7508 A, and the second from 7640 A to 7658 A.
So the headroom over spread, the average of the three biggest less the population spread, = 6.79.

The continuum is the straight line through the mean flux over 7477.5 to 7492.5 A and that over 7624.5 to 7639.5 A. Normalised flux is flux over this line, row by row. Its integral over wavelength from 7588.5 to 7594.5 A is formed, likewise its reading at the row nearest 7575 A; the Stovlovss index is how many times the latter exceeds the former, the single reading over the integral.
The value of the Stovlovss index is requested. 0.156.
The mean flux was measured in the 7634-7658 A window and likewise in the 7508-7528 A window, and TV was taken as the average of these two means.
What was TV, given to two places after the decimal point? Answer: 6.58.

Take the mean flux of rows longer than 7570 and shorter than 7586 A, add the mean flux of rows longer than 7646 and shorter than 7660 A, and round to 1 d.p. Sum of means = 12.9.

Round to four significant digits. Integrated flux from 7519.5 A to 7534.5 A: 101.5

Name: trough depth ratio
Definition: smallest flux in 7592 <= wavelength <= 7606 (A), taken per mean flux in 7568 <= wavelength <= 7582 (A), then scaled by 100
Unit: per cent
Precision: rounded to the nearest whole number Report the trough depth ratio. 93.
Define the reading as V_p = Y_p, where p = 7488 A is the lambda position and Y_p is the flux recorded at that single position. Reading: 6.25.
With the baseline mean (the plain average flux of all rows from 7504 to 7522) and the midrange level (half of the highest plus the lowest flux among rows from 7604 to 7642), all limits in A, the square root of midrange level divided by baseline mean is 1.03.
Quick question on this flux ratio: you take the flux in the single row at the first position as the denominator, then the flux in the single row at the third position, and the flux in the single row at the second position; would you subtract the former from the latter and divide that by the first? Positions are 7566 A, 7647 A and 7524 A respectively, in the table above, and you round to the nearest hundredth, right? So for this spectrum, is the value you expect 0.18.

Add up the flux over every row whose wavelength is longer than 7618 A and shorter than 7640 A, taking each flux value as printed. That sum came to 46.6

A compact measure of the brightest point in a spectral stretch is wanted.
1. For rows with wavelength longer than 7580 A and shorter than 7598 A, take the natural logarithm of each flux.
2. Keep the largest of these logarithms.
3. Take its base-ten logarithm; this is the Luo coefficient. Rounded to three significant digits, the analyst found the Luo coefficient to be 0.295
